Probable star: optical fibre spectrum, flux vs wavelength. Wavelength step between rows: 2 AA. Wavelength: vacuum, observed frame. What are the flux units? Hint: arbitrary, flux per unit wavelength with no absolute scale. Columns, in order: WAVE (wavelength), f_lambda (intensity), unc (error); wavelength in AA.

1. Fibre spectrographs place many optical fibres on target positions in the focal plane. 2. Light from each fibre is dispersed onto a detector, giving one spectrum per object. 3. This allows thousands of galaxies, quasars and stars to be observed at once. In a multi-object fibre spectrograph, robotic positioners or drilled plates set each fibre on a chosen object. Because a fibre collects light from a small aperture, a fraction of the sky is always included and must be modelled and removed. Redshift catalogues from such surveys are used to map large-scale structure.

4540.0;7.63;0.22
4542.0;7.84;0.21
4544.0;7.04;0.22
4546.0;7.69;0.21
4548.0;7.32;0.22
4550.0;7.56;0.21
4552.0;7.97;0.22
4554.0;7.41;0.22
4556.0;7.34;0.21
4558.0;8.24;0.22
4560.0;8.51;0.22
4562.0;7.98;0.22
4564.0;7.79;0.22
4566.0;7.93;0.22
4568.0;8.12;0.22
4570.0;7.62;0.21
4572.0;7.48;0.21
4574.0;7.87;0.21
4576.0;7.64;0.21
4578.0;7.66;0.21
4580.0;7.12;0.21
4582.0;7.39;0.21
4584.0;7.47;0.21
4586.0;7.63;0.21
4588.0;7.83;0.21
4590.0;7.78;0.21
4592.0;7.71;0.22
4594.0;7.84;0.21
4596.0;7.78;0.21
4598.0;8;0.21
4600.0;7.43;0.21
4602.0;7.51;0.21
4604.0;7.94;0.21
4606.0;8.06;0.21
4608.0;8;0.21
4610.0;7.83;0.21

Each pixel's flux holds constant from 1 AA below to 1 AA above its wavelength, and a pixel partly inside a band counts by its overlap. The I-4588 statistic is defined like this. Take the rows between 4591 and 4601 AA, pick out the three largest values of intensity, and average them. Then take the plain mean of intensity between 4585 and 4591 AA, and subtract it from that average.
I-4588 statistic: 0.13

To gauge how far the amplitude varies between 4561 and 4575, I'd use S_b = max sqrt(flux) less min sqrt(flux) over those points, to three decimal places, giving 0.115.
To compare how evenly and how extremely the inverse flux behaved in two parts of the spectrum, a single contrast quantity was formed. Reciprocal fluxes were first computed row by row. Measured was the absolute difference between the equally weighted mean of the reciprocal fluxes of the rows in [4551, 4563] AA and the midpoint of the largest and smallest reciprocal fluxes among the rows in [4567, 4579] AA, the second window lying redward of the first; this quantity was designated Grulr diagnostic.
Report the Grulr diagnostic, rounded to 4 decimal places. 0.0016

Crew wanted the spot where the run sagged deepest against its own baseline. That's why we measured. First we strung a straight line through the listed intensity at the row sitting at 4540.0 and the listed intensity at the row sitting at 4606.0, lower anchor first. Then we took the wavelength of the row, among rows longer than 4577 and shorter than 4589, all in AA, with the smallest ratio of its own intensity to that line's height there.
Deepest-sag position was 4580.0 AA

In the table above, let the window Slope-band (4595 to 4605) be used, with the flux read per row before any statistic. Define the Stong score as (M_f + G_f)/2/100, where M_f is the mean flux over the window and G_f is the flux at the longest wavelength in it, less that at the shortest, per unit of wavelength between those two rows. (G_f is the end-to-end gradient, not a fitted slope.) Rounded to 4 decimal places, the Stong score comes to 0.0388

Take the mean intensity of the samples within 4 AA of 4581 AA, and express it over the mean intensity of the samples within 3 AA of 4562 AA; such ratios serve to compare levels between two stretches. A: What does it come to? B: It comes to 0.92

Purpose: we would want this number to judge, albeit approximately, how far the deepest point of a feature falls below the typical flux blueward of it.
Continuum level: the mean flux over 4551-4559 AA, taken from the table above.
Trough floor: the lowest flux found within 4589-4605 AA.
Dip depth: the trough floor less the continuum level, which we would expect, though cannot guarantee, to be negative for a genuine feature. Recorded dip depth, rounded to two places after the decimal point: -0.31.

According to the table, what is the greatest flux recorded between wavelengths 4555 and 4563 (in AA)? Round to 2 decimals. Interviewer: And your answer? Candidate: 8.51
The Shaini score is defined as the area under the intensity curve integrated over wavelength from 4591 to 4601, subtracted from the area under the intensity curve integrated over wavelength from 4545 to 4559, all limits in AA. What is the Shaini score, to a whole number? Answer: 30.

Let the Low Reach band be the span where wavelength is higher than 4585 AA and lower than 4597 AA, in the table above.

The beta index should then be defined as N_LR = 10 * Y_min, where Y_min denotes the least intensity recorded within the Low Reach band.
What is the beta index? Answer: 76.3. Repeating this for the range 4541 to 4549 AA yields 70.4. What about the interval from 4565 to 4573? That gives 74.8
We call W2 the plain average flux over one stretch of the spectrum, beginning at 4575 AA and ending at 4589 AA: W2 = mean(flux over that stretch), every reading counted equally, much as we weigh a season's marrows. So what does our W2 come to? 7.53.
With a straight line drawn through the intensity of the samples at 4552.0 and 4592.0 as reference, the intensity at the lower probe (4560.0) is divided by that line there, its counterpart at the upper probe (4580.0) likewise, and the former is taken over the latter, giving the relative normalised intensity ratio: 1.18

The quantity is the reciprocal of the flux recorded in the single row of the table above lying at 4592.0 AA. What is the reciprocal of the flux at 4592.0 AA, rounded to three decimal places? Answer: 0.130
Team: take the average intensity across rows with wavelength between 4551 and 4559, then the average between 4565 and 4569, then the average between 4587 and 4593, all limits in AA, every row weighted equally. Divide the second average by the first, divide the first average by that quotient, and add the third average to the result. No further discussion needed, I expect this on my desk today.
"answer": 15.2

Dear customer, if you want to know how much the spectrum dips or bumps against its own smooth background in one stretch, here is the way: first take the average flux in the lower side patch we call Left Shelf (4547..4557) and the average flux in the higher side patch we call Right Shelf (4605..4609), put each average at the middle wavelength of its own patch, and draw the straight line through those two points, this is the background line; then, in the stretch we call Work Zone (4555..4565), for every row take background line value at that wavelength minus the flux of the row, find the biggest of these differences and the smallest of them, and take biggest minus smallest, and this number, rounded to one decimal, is 1.1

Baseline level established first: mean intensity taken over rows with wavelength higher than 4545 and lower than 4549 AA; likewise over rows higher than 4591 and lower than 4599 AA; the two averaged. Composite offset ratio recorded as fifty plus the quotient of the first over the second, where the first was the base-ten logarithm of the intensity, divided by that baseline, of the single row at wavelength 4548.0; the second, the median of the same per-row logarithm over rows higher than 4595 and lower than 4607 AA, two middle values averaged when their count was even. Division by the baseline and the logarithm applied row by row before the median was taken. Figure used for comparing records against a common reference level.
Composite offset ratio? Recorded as 48.1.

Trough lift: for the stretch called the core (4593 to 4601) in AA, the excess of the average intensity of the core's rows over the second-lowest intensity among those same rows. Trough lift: -0.02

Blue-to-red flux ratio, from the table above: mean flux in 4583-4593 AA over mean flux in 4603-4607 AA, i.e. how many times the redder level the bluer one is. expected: 0.96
